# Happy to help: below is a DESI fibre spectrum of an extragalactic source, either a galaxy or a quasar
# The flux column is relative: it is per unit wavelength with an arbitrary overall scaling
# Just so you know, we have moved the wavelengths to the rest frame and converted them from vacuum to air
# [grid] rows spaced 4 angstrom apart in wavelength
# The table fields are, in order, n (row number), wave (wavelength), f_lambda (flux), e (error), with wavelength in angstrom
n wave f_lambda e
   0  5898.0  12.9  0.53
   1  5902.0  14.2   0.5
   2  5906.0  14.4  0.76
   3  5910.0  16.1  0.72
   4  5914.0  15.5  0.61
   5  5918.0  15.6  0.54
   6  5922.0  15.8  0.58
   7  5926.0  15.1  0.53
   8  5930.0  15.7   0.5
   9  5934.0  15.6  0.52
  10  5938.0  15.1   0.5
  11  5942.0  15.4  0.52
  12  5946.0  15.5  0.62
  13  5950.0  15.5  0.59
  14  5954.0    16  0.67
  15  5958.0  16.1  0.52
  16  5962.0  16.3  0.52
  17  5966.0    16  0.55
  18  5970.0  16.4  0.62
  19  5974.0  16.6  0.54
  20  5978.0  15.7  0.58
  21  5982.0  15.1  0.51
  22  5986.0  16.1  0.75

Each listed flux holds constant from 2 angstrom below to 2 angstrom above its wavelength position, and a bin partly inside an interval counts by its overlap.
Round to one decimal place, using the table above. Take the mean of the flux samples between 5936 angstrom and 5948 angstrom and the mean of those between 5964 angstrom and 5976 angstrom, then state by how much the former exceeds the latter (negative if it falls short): -1.0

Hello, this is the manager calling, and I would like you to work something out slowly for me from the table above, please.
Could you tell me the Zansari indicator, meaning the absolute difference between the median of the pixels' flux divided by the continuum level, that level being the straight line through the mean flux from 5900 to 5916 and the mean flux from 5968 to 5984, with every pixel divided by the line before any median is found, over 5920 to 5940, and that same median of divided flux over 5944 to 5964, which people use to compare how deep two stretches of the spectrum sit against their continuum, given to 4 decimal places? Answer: 0.0084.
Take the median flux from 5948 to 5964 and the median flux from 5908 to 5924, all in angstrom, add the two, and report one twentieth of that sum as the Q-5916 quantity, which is 1.59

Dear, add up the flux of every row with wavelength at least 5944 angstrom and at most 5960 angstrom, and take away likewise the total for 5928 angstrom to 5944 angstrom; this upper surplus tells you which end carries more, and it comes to 1.30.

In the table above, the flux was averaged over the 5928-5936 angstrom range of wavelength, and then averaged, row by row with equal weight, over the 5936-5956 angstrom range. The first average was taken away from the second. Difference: -0.15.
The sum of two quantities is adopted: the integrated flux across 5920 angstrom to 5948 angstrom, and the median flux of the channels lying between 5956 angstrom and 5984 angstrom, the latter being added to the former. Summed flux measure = 449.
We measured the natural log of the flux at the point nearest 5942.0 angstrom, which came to 2.73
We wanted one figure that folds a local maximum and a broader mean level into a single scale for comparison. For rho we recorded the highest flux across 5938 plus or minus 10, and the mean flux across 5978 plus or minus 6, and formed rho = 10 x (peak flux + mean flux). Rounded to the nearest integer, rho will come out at 315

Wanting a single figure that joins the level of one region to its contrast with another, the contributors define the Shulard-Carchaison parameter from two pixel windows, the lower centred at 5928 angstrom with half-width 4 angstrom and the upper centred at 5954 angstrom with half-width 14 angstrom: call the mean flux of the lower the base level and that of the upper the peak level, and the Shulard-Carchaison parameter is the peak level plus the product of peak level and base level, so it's 259.6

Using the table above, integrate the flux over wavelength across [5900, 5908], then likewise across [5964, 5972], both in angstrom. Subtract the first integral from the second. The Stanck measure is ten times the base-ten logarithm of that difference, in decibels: 12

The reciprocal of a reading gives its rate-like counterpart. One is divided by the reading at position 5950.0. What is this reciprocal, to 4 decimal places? 0.0645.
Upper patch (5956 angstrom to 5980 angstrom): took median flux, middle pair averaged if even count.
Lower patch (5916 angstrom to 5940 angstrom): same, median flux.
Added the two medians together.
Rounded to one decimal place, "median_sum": 31.8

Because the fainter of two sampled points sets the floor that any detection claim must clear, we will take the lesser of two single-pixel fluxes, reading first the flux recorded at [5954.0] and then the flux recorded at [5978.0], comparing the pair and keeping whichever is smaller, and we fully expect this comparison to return 15.7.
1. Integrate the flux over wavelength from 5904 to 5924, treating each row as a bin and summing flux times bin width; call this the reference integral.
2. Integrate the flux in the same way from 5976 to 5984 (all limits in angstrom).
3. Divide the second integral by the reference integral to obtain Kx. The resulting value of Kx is 0.40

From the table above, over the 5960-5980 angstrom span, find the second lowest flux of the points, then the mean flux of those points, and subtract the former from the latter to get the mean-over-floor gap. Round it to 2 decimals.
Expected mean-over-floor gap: 0.20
